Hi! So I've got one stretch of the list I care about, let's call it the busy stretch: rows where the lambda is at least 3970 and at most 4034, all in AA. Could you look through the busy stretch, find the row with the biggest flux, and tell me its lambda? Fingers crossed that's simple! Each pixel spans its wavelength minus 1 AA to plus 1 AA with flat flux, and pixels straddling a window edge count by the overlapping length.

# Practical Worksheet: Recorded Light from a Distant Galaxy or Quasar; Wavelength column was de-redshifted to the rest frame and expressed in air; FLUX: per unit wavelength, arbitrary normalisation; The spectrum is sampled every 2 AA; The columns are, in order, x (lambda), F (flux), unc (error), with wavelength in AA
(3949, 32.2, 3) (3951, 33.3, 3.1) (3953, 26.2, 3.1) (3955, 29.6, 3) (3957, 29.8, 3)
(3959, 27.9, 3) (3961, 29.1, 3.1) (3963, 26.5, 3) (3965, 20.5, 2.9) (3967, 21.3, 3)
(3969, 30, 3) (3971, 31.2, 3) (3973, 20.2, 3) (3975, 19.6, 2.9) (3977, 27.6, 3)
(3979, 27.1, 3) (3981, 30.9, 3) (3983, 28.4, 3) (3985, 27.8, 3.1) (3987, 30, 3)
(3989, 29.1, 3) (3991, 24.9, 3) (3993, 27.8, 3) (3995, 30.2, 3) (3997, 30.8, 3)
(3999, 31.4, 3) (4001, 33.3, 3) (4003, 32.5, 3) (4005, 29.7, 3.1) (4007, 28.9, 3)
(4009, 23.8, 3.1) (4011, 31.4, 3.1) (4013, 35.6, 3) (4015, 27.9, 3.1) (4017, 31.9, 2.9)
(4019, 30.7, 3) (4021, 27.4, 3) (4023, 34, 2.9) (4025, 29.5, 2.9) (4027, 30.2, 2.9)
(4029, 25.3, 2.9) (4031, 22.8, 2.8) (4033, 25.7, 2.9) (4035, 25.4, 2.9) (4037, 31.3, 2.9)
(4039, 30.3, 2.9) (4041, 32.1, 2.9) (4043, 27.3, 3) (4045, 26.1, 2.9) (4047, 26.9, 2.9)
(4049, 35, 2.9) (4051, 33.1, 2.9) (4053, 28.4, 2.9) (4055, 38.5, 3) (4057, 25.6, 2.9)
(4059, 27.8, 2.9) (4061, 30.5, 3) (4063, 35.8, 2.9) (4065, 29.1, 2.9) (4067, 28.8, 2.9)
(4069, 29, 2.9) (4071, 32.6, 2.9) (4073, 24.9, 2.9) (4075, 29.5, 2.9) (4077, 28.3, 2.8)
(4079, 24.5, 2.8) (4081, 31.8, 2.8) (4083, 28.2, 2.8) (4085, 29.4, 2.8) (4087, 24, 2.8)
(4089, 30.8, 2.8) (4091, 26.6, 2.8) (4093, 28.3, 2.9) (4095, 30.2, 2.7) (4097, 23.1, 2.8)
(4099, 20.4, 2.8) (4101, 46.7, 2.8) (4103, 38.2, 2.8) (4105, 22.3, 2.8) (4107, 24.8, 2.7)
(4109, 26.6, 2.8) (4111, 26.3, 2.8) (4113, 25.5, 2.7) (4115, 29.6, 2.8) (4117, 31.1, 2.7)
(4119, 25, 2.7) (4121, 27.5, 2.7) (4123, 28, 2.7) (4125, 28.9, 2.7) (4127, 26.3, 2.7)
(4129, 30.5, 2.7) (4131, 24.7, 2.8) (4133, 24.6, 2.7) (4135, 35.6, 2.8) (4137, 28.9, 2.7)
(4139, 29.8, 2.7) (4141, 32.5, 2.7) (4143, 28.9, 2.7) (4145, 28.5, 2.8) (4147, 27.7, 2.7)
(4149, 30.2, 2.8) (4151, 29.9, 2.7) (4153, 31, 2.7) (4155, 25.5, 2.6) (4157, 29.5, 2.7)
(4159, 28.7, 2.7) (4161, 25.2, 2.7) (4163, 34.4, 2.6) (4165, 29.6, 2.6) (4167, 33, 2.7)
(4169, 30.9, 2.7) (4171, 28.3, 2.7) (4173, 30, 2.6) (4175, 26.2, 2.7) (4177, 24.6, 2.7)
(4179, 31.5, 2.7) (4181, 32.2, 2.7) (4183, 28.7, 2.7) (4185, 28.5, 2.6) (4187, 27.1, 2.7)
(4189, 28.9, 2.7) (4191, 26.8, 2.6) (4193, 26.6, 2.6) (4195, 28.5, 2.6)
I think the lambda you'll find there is 4013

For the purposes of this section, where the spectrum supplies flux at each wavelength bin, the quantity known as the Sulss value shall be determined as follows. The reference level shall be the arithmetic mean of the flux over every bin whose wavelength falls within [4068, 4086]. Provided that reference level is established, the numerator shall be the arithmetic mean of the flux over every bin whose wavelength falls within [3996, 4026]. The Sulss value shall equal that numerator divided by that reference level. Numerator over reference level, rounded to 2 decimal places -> 1.07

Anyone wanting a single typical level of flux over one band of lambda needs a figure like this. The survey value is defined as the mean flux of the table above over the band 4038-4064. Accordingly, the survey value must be 30.6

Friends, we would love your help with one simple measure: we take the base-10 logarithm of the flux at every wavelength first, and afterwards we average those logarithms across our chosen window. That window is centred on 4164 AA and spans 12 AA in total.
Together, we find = 1.48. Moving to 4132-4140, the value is 1.47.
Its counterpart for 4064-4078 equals 1.46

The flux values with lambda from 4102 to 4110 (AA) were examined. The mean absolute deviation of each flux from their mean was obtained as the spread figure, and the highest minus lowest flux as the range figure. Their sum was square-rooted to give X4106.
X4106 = 4.6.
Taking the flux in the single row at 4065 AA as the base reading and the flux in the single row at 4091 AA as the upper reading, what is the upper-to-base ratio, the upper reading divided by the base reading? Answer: 0.91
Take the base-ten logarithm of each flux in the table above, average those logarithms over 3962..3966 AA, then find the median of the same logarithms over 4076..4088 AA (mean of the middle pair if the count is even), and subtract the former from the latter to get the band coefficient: 0.08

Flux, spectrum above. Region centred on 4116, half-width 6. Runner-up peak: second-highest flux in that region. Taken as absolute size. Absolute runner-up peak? 29.6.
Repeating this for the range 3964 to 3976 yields 30.0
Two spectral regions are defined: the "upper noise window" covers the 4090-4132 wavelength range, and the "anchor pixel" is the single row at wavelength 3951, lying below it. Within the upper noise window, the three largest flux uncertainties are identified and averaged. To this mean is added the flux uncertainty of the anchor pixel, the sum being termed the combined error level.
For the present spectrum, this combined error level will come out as 5.93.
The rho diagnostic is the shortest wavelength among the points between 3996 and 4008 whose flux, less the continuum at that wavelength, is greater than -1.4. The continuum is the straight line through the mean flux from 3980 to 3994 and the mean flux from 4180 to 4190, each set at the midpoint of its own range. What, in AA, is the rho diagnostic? 3997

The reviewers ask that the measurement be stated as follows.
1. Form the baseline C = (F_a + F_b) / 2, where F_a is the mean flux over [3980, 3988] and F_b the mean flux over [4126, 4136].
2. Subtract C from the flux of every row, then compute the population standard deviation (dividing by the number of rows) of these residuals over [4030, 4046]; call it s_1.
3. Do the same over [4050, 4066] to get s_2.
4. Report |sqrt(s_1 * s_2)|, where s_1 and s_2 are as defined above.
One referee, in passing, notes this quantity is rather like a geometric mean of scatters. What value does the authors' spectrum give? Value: 3.54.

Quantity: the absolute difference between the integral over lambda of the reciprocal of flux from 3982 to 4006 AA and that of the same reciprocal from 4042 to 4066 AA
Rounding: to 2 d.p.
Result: 0.01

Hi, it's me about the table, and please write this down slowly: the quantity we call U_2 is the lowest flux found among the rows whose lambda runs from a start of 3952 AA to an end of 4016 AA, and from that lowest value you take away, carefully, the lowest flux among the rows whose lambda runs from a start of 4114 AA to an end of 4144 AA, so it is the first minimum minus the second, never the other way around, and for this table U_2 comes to -5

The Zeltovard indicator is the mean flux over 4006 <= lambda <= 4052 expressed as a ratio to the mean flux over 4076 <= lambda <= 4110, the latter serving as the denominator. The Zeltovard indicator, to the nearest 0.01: 1.03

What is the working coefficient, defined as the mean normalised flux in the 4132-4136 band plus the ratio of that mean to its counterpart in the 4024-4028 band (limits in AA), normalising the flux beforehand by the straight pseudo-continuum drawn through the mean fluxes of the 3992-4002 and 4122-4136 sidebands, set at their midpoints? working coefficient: 2.14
